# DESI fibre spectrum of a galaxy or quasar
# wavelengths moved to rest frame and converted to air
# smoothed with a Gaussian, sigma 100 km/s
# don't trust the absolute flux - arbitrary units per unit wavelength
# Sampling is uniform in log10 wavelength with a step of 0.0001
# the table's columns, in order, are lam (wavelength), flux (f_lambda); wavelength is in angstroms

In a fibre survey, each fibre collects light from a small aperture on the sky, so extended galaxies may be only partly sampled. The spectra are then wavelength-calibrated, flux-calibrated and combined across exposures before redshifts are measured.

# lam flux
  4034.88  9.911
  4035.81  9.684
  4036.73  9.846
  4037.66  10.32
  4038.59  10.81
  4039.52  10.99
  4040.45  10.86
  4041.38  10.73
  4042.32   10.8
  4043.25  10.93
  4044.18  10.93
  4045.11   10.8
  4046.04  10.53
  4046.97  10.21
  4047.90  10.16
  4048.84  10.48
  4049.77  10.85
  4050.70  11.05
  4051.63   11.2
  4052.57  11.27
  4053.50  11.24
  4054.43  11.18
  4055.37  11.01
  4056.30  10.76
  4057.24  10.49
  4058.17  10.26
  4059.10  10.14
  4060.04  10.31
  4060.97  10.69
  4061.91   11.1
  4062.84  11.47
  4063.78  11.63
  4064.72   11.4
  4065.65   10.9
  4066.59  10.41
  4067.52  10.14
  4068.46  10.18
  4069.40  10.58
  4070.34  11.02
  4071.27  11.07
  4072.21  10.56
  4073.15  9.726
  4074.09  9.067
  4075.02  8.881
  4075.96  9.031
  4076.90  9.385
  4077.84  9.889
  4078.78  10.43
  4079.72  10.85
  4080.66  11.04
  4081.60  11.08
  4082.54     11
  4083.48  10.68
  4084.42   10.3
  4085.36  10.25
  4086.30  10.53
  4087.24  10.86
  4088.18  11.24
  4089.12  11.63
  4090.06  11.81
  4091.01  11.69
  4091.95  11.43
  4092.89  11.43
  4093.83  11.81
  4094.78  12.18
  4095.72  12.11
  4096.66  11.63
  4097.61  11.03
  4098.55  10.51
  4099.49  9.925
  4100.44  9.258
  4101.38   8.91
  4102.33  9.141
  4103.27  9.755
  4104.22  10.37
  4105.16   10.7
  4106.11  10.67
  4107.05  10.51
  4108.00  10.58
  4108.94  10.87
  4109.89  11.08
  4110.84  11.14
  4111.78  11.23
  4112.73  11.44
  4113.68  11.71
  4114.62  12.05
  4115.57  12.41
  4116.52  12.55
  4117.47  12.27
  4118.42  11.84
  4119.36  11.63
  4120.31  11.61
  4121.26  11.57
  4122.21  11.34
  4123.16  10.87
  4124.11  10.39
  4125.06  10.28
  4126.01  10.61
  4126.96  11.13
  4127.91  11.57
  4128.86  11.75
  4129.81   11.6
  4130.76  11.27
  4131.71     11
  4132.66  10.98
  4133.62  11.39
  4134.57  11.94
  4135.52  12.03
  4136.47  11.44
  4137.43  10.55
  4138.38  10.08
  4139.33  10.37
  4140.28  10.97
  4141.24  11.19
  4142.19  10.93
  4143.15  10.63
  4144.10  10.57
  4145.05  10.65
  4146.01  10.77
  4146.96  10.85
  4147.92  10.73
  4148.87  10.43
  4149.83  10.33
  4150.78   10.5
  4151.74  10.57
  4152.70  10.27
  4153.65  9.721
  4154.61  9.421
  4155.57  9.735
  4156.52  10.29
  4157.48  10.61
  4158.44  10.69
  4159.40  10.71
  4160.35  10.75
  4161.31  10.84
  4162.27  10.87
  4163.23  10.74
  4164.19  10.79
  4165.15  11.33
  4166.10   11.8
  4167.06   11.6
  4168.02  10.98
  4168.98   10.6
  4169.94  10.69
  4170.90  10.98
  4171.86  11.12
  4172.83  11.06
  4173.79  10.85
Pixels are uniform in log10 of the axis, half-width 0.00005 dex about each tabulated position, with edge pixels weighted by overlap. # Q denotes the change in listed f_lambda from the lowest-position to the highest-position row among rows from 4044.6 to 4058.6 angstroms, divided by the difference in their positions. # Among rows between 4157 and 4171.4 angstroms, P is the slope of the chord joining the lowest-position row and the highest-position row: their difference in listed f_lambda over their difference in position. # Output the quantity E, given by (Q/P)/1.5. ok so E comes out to -1.0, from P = 0.0276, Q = -0.041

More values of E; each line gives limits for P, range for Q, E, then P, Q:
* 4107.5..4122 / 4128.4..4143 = -0.5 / 0.0747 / -0.062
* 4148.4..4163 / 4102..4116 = 5.0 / 0.0328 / 0.247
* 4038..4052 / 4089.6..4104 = -3.5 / 0.0299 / -0.156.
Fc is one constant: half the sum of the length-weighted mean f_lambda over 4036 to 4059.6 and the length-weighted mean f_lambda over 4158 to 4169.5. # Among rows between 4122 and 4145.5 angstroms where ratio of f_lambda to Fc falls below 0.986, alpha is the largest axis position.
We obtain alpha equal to 4145.05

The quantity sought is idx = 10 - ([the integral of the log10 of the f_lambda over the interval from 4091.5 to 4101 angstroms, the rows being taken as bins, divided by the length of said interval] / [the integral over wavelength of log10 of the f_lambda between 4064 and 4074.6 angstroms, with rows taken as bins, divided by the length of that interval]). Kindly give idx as 8.976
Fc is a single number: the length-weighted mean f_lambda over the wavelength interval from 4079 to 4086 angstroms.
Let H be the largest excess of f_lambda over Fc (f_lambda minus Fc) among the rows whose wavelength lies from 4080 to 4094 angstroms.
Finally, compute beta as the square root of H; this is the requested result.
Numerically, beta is 1.0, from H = 1.1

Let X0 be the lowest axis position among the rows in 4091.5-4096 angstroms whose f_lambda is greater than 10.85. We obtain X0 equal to 4091.95 angstroms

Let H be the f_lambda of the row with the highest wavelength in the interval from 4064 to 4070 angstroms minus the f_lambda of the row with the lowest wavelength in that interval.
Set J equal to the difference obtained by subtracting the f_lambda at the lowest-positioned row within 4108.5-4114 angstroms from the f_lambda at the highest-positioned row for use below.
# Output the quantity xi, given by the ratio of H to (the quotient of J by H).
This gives 0.8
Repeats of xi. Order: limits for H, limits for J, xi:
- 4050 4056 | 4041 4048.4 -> 0.0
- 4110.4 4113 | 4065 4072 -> 0.5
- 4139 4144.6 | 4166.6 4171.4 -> -0.1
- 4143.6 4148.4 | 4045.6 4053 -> 0.0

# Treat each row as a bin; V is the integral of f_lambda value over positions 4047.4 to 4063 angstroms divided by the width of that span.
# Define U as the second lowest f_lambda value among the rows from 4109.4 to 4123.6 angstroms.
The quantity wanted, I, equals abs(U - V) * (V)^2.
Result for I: 34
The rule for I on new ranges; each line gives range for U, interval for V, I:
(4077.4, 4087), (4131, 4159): 49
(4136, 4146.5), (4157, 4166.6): 65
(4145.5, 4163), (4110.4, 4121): 291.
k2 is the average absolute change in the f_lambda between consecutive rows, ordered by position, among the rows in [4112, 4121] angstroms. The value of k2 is 0.256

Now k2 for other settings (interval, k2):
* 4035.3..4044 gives 0.221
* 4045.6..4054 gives 0.189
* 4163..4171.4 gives 0.330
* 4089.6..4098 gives 0.285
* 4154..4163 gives 0.181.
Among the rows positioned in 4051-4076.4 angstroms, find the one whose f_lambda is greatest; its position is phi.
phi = 4063.78 angstroms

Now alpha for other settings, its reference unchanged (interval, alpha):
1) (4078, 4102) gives 4101.38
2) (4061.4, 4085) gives 4084.42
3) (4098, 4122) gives 4108.00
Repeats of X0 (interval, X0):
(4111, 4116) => 4111.78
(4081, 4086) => 4081.60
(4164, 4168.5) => 4165.15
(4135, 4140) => 4135.52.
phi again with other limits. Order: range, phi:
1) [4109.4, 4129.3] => 4116.52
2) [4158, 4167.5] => 4166.10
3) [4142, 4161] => 4142.19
